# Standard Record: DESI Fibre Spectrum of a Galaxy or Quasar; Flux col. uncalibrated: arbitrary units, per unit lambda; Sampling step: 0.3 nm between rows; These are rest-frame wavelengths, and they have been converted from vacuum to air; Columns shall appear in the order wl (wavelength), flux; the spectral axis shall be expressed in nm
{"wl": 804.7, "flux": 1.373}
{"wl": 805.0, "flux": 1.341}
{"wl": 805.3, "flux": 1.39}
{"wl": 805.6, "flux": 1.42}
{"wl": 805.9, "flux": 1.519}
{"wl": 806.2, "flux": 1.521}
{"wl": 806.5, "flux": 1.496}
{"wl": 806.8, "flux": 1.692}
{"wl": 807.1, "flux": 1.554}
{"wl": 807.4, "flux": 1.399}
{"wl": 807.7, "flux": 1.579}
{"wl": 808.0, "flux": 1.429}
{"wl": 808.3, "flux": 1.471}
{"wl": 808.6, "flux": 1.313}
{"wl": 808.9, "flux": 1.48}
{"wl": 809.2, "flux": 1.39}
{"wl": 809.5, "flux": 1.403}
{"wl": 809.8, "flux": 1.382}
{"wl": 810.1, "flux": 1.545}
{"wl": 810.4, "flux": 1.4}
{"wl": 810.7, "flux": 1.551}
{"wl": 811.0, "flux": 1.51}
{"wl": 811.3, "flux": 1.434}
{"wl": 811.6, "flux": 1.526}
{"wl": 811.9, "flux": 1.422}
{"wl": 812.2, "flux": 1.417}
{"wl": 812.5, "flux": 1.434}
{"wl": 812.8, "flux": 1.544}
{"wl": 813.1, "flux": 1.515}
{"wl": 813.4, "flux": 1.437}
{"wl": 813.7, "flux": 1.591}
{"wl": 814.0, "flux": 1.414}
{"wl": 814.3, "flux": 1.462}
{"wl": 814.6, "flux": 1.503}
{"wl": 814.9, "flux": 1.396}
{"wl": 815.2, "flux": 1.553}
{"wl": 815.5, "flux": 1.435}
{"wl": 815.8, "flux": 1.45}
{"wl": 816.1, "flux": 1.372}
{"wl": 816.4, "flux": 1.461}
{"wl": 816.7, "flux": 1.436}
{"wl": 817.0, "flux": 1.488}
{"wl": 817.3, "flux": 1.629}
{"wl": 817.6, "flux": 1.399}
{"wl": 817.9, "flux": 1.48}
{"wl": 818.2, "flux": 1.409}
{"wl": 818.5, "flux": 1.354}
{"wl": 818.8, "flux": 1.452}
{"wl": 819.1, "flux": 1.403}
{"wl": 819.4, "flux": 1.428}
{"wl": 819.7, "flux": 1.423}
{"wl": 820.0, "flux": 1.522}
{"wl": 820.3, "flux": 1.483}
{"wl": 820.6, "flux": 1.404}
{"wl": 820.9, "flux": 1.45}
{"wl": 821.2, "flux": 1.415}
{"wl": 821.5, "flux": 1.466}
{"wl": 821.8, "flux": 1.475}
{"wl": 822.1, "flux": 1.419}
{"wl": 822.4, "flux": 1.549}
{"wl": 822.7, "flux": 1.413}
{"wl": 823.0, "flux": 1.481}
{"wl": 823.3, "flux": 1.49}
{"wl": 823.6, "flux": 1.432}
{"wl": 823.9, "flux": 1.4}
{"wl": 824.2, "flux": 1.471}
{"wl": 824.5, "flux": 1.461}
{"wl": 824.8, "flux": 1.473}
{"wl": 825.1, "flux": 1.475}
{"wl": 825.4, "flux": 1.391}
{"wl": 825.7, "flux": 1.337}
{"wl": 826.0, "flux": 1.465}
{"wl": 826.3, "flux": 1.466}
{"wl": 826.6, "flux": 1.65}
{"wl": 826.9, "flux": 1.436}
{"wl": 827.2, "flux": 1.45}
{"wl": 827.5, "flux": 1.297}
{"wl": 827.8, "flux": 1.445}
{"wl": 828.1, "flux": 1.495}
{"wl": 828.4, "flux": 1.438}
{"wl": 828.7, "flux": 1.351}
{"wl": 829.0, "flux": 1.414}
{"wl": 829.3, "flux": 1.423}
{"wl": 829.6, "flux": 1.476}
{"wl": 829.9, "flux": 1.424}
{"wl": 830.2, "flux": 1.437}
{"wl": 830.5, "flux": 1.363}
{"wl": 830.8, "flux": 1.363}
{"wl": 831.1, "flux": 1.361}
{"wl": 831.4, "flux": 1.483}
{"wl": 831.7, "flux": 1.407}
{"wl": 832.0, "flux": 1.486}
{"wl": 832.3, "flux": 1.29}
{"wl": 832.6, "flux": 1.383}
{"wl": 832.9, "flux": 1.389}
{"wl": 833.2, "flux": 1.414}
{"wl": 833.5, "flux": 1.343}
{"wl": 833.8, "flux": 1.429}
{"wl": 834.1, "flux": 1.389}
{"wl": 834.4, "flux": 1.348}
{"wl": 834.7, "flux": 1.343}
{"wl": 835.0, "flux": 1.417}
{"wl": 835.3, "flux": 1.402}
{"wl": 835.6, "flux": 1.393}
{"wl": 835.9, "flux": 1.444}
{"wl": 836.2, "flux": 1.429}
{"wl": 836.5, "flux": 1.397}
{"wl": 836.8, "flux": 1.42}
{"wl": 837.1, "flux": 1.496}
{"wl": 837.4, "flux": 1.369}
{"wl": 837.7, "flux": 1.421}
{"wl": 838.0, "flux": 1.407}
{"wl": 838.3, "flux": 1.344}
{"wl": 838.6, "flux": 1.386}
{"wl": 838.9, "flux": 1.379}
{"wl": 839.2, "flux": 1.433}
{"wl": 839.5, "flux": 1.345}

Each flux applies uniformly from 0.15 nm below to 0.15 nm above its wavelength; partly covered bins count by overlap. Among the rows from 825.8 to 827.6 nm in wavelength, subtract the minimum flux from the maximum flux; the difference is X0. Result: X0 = 0.35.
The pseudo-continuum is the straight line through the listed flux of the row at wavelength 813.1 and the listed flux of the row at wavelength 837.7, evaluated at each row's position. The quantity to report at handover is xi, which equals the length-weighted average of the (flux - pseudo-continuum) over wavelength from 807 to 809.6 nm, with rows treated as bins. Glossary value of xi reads -0.088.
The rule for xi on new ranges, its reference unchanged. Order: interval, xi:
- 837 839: -0.021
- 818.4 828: -0.030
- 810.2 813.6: -0.045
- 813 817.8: -0.035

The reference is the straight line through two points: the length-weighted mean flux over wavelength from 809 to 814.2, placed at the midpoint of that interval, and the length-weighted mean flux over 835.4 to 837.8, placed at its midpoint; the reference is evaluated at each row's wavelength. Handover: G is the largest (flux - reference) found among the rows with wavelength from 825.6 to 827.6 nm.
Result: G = 0.21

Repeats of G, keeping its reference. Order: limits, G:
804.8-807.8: 0.22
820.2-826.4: 0.10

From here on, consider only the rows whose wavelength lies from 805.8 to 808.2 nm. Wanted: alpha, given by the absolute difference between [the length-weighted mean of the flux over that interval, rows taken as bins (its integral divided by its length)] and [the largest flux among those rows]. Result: 0.169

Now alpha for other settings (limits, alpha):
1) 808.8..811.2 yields 0.094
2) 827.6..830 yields 0.064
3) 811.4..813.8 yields 0.109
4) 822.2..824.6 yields 0.088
